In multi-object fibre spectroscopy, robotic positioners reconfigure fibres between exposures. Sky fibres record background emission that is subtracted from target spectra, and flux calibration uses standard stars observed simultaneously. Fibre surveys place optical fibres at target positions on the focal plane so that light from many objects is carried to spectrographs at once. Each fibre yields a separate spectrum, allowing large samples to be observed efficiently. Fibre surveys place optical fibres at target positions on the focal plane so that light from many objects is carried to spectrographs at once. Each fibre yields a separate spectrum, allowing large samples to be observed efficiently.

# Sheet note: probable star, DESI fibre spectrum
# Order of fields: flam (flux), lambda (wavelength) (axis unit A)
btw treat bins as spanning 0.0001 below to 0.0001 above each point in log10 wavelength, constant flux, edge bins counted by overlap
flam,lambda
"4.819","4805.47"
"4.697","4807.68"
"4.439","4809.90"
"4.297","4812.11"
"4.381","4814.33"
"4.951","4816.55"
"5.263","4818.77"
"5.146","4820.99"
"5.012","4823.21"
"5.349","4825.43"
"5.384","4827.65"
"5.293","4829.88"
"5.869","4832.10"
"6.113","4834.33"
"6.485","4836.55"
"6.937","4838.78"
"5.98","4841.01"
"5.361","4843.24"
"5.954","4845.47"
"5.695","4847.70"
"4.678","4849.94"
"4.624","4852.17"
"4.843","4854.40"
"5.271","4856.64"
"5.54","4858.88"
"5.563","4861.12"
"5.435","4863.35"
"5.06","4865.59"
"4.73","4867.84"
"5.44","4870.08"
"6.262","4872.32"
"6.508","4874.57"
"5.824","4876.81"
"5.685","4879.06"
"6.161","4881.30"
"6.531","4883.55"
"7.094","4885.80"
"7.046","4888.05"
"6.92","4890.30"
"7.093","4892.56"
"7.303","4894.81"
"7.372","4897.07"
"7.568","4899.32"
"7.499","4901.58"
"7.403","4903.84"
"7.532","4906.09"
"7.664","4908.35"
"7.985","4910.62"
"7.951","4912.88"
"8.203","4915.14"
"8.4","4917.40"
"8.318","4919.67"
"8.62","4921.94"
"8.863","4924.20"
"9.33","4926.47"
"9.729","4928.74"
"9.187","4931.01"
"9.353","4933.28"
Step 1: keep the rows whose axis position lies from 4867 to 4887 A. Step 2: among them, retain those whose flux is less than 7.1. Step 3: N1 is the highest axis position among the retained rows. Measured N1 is 4885.80 A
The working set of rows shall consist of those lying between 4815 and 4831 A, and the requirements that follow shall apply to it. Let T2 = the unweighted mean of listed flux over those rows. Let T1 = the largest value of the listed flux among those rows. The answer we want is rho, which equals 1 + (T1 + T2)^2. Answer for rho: 113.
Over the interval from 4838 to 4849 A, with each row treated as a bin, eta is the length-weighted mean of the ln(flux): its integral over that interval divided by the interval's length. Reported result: 1.8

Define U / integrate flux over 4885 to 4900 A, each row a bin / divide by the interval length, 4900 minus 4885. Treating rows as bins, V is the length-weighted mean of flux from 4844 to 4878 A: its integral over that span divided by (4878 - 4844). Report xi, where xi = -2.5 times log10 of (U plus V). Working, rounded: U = 7.19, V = 5.4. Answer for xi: -2.75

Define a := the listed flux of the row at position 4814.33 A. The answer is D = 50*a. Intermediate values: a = 4.381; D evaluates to 219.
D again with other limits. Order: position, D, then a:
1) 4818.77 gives 263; 5.263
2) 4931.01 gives 459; 9.187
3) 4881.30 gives 308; 6.161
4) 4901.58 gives 375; 7.499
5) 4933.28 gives 468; 9.353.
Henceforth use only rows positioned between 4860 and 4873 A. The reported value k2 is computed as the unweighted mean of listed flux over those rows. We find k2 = 5.4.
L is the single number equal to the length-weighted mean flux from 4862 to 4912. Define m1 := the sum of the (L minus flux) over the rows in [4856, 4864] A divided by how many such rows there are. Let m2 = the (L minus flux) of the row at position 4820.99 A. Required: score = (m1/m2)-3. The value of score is -2.2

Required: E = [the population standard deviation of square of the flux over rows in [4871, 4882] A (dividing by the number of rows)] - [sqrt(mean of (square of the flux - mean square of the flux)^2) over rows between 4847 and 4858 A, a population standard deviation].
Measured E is -1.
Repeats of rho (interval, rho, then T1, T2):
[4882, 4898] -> 209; 7.372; 7.1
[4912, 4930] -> 340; 9.729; 8.7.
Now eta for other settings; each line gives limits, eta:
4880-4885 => 1.9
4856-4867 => 1.7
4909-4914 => 2.1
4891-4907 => 2.0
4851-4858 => 1.6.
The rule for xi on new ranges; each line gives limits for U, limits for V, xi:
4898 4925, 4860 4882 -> -2.84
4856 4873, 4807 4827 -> -2.53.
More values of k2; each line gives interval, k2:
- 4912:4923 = 8.3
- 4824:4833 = 5.5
